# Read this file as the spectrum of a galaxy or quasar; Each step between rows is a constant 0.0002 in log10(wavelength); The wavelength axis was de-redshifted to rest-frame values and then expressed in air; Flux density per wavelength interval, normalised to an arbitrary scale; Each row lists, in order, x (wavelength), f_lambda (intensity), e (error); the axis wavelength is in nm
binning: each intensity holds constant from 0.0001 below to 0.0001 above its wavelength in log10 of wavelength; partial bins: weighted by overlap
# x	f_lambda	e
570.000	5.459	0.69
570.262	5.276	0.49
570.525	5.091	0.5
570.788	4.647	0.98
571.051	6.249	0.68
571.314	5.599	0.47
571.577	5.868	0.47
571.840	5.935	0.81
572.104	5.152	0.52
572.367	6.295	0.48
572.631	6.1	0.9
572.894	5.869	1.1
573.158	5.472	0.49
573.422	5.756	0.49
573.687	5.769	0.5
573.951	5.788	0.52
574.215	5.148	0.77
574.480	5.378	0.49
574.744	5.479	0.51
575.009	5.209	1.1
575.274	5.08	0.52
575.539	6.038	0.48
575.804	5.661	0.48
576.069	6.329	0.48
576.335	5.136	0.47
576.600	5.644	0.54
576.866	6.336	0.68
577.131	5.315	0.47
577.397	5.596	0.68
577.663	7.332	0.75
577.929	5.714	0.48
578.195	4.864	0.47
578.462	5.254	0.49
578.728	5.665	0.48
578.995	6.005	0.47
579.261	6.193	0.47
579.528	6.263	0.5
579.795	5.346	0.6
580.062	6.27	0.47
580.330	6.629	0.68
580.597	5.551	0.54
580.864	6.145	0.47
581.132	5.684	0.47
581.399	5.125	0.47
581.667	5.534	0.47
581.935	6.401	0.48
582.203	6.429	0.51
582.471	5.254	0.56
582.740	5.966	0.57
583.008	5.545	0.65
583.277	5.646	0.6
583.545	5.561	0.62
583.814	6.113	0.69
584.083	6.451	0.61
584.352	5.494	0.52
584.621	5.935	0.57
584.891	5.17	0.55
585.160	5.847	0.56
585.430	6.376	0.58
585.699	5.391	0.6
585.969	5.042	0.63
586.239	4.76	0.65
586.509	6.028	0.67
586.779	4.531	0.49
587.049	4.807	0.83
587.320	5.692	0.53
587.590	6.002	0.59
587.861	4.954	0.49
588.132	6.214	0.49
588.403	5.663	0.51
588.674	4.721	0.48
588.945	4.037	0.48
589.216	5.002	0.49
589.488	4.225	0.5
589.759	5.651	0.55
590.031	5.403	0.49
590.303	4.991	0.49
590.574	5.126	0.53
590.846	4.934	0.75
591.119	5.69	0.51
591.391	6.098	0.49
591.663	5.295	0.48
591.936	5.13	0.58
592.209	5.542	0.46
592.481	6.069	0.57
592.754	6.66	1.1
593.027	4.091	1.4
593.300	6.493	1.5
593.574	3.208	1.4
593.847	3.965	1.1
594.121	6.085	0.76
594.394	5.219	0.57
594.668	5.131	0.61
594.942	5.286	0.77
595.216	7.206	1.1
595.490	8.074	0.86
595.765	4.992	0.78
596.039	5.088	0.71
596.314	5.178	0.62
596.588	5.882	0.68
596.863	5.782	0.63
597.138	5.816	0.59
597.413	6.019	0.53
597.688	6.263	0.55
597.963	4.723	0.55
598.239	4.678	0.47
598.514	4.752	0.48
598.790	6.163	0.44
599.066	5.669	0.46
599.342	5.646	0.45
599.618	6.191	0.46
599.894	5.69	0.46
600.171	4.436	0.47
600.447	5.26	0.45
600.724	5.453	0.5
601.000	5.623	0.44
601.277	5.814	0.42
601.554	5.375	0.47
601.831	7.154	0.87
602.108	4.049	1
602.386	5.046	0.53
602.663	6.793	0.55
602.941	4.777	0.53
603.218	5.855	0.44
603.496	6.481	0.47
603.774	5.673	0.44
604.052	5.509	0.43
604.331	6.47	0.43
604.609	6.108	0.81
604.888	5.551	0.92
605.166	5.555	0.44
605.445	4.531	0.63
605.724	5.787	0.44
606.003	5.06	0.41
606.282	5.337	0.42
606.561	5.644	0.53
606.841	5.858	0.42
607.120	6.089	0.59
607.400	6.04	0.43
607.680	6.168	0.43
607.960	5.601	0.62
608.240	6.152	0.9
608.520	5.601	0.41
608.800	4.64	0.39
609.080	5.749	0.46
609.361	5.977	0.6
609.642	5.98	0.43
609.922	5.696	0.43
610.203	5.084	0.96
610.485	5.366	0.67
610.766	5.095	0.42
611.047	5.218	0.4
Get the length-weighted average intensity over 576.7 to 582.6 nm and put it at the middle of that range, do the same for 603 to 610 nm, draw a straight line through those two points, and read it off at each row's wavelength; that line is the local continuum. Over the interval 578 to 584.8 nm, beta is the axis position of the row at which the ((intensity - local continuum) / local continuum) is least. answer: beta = 578.195 nm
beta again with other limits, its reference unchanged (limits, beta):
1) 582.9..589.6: 588.945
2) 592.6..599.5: 593.574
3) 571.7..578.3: 578.195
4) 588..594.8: 593.574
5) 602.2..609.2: 605.445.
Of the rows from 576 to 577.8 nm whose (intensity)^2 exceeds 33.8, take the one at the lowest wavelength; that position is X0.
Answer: 576.069 nm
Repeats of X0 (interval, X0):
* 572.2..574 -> 572.367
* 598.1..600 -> 598.790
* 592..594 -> 592.481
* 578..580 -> 578.995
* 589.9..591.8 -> 591.391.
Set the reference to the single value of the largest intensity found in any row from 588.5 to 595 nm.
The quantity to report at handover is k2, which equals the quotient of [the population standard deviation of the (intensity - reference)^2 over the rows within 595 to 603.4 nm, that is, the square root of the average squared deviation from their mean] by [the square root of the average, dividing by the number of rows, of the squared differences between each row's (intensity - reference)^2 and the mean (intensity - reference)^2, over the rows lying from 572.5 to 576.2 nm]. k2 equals 2.2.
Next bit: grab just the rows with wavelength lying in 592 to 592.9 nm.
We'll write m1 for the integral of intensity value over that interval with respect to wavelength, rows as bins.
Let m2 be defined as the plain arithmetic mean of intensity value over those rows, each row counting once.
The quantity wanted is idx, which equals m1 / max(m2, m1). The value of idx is 0.886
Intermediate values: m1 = 5.4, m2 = 6.09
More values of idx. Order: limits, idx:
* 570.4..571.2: 0.801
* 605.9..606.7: 0.802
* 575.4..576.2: 0.799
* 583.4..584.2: 0.798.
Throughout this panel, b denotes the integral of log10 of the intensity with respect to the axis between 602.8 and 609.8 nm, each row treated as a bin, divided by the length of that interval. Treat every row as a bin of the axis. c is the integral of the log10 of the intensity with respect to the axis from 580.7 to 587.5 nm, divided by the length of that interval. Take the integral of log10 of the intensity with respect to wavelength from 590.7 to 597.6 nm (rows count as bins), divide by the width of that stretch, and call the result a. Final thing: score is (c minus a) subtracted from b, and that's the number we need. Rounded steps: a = 0.738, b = 0.75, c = 0.749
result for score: 0.742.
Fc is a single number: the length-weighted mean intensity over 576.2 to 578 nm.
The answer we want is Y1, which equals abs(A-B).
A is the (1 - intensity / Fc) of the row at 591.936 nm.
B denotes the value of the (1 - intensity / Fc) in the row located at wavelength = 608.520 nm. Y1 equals 0.080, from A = 0.13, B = 0.046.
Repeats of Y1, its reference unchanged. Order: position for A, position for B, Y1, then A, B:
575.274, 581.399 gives 0.008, 0.14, 0.127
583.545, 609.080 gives 0.032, 0.05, 0.021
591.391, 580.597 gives 0.093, -0.04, 0.055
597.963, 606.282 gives 0.105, 0.20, 0.091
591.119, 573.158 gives 0.037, 0.03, 0.068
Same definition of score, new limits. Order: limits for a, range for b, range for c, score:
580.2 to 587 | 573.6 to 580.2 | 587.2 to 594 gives 0.796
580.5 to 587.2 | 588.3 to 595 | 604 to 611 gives 0.709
